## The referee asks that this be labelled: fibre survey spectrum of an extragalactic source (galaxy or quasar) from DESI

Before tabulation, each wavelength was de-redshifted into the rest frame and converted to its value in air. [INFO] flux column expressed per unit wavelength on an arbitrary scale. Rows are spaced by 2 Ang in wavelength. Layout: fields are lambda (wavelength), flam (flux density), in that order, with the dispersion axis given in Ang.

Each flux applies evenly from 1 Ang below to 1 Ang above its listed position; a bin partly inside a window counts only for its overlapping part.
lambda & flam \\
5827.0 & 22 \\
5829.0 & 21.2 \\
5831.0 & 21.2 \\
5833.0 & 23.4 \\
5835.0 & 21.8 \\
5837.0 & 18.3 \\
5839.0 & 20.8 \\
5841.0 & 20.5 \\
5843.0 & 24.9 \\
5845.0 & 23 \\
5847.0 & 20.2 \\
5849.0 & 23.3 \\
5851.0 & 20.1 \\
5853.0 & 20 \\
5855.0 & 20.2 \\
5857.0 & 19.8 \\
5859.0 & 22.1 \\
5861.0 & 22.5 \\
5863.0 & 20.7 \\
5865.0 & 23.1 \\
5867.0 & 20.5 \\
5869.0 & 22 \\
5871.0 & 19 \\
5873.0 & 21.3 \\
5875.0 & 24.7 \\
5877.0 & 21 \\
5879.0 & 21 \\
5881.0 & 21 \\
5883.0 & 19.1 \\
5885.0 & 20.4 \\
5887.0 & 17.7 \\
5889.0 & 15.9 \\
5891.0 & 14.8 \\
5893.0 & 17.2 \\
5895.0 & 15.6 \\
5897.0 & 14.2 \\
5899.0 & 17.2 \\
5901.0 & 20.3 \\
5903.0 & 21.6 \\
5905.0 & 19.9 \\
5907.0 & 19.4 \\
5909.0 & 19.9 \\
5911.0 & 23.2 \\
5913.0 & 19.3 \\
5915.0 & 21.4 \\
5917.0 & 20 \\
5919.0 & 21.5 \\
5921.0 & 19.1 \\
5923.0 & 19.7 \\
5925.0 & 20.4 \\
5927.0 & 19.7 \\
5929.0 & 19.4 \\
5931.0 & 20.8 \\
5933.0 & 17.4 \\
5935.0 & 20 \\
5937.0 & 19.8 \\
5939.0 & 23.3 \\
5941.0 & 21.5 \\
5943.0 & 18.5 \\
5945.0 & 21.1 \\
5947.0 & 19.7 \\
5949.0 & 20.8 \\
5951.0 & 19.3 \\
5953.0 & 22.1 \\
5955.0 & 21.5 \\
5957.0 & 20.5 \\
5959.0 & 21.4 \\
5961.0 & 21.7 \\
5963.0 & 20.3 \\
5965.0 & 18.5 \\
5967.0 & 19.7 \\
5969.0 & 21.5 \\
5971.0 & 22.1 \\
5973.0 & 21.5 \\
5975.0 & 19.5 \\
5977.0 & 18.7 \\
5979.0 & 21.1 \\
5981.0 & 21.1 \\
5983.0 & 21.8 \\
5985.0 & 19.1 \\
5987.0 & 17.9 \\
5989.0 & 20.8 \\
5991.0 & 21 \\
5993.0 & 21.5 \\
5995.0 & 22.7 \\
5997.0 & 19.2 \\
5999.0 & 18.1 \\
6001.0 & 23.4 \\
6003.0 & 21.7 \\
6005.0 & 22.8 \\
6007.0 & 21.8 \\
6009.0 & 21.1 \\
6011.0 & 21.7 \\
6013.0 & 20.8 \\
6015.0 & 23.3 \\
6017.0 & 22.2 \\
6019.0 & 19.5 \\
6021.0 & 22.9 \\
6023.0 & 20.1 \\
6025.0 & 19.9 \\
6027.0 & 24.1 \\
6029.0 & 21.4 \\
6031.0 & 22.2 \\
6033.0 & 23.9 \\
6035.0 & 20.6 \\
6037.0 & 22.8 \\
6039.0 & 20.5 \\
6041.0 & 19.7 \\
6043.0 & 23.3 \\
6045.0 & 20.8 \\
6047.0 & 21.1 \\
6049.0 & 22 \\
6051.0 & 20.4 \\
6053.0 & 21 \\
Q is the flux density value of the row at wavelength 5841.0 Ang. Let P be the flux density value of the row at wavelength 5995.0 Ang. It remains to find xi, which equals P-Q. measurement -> 2.2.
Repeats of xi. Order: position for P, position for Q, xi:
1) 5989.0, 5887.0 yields 3.1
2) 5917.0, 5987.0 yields 2.1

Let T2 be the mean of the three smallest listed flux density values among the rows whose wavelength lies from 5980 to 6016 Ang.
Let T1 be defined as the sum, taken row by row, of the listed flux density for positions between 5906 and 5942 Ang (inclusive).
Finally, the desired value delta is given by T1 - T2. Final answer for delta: 347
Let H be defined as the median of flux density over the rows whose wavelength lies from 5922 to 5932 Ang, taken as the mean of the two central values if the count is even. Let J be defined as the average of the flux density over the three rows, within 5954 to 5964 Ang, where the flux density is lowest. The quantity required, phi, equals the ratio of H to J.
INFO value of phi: 0.95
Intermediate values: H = 19.7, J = 20.7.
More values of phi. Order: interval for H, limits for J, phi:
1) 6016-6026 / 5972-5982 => 1.02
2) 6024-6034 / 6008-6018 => 1.05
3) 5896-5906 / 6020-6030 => 0.97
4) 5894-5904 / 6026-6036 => 0.80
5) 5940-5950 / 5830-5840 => 1.03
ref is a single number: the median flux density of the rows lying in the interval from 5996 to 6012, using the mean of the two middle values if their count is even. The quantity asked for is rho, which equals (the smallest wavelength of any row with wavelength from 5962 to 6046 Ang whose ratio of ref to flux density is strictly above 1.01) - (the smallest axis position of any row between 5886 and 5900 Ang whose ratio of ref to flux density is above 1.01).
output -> 76 Ang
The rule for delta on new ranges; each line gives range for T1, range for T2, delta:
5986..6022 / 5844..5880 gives 363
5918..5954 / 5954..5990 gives 346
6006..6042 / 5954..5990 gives 370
